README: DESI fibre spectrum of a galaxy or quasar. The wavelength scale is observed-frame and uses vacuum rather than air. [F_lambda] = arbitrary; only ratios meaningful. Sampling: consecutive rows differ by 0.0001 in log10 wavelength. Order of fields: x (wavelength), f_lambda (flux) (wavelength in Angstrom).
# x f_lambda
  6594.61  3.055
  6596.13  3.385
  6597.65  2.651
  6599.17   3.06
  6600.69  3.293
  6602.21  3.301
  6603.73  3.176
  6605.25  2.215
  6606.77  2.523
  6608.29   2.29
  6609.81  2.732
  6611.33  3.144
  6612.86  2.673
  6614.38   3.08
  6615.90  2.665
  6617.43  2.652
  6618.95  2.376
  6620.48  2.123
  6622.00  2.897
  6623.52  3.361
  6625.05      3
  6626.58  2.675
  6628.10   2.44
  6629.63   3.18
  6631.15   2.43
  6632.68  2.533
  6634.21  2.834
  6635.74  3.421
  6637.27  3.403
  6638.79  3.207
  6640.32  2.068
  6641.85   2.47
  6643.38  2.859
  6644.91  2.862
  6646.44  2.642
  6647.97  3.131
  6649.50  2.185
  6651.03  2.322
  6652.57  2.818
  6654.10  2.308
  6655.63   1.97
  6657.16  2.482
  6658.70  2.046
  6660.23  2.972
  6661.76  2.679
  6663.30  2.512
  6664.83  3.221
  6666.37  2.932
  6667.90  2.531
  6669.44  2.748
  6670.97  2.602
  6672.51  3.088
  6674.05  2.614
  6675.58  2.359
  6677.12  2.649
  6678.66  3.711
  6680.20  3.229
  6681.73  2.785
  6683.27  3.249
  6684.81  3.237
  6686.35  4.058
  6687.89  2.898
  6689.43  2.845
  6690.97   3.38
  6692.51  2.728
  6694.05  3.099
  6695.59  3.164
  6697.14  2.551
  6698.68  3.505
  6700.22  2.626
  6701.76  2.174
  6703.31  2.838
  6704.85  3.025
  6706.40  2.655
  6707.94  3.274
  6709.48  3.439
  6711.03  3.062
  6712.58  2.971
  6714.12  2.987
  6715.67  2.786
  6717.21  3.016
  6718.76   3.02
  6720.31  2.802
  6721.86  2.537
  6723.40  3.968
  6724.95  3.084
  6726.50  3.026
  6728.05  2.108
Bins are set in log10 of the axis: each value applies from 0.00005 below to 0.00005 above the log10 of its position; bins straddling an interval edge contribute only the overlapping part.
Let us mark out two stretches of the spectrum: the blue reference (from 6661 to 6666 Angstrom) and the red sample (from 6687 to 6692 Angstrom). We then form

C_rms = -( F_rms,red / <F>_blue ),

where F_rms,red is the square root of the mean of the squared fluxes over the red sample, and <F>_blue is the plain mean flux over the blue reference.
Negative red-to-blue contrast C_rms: -1.09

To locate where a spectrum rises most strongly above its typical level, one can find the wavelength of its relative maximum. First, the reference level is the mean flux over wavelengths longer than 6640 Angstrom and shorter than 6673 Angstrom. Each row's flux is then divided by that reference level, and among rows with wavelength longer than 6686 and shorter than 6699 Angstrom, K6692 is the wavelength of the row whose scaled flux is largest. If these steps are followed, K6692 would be 6686.35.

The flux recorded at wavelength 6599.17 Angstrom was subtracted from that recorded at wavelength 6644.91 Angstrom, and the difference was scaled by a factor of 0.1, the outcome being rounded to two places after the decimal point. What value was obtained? -0.02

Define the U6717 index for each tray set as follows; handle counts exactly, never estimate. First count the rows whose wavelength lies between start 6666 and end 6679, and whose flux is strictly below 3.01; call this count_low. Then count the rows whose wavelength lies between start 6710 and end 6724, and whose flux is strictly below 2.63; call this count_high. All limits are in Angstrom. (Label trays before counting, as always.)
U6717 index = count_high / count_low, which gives 0.14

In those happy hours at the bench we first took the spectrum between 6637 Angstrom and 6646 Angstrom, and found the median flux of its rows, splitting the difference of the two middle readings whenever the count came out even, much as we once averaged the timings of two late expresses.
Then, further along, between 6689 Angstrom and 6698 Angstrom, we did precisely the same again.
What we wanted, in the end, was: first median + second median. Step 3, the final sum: 5.83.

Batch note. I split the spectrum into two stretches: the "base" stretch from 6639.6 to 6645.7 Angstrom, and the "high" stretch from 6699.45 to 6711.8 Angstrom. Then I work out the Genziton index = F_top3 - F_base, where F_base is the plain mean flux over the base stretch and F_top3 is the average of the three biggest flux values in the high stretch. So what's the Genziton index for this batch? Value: 0.69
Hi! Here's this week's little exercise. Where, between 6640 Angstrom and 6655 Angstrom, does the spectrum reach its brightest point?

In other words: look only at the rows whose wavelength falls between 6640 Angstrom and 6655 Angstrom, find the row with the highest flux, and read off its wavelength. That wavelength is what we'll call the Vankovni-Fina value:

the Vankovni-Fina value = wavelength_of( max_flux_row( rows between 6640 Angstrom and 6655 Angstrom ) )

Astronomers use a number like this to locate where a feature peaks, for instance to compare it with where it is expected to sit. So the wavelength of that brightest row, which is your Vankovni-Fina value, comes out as 6647.97 Angstrom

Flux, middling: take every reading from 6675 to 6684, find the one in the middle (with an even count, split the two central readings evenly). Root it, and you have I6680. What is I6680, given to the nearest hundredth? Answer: 1.73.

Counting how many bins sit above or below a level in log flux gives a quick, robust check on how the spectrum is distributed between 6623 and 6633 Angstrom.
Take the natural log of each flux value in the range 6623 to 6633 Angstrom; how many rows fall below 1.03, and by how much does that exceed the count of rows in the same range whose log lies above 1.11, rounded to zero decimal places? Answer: 2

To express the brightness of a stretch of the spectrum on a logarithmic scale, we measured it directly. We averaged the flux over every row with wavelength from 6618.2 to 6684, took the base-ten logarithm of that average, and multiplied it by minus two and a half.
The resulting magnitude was -1.10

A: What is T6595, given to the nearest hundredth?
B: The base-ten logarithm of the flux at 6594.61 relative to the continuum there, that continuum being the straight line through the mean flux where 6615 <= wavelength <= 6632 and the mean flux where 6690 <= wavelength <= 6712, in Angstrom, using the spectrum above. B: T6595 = 0.07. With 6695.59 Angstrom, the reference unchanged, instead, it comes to 0.03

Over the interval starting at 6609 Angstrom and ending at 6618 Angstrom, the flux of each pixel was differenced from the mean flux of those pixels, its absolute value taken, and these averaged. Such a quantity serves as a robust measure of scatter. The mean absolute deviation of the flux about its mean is 0.19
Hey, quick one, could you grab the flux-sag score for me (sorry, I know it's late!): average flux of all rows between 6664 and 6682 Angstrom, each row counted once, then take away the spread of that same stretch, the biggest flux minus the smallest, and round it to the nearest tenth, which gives 1.5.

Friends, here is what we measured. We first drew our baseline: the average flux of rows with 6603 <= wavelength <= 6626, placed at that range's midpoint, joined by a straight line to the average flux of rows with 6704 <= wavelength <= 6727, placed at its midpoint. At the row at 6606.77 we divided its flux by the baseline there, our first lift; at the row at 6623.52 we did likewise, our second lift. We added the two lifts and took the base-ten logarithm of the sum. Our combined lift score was 0.33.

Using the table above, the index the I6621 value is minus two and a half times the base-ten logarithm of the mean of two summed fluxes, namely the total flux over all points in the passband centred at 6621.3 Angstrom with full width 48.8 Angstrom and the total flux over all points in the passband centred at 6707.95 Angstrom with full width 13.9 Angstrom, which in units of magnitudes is -4.4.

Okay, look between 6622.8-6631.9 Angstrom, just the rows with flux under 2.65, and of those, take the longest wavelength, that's 6631.15 Angstrom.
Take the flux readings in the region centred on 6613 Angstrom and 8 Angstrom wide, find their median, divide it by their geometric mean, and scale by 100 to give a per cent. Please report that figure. 96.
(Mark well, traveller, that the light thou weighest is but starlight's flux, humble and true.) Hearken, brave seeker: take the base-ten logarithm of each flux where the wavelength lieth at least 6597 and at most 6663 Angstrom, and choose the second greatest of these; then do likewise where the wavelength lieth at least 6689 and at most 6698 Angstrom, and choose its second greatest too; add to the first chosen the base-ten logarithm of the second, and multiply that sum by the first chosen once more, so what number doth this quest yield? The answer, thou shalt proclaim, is 0.123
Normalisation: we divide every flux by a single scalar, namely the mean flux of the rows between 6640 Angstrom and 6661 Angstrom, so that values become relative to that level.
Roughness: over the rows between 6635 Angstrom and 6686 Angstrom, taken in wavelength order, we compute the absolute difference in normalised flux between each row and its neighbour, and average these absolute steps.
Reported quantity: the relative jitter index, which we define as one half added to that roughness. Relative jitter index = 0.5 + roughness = 0.666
